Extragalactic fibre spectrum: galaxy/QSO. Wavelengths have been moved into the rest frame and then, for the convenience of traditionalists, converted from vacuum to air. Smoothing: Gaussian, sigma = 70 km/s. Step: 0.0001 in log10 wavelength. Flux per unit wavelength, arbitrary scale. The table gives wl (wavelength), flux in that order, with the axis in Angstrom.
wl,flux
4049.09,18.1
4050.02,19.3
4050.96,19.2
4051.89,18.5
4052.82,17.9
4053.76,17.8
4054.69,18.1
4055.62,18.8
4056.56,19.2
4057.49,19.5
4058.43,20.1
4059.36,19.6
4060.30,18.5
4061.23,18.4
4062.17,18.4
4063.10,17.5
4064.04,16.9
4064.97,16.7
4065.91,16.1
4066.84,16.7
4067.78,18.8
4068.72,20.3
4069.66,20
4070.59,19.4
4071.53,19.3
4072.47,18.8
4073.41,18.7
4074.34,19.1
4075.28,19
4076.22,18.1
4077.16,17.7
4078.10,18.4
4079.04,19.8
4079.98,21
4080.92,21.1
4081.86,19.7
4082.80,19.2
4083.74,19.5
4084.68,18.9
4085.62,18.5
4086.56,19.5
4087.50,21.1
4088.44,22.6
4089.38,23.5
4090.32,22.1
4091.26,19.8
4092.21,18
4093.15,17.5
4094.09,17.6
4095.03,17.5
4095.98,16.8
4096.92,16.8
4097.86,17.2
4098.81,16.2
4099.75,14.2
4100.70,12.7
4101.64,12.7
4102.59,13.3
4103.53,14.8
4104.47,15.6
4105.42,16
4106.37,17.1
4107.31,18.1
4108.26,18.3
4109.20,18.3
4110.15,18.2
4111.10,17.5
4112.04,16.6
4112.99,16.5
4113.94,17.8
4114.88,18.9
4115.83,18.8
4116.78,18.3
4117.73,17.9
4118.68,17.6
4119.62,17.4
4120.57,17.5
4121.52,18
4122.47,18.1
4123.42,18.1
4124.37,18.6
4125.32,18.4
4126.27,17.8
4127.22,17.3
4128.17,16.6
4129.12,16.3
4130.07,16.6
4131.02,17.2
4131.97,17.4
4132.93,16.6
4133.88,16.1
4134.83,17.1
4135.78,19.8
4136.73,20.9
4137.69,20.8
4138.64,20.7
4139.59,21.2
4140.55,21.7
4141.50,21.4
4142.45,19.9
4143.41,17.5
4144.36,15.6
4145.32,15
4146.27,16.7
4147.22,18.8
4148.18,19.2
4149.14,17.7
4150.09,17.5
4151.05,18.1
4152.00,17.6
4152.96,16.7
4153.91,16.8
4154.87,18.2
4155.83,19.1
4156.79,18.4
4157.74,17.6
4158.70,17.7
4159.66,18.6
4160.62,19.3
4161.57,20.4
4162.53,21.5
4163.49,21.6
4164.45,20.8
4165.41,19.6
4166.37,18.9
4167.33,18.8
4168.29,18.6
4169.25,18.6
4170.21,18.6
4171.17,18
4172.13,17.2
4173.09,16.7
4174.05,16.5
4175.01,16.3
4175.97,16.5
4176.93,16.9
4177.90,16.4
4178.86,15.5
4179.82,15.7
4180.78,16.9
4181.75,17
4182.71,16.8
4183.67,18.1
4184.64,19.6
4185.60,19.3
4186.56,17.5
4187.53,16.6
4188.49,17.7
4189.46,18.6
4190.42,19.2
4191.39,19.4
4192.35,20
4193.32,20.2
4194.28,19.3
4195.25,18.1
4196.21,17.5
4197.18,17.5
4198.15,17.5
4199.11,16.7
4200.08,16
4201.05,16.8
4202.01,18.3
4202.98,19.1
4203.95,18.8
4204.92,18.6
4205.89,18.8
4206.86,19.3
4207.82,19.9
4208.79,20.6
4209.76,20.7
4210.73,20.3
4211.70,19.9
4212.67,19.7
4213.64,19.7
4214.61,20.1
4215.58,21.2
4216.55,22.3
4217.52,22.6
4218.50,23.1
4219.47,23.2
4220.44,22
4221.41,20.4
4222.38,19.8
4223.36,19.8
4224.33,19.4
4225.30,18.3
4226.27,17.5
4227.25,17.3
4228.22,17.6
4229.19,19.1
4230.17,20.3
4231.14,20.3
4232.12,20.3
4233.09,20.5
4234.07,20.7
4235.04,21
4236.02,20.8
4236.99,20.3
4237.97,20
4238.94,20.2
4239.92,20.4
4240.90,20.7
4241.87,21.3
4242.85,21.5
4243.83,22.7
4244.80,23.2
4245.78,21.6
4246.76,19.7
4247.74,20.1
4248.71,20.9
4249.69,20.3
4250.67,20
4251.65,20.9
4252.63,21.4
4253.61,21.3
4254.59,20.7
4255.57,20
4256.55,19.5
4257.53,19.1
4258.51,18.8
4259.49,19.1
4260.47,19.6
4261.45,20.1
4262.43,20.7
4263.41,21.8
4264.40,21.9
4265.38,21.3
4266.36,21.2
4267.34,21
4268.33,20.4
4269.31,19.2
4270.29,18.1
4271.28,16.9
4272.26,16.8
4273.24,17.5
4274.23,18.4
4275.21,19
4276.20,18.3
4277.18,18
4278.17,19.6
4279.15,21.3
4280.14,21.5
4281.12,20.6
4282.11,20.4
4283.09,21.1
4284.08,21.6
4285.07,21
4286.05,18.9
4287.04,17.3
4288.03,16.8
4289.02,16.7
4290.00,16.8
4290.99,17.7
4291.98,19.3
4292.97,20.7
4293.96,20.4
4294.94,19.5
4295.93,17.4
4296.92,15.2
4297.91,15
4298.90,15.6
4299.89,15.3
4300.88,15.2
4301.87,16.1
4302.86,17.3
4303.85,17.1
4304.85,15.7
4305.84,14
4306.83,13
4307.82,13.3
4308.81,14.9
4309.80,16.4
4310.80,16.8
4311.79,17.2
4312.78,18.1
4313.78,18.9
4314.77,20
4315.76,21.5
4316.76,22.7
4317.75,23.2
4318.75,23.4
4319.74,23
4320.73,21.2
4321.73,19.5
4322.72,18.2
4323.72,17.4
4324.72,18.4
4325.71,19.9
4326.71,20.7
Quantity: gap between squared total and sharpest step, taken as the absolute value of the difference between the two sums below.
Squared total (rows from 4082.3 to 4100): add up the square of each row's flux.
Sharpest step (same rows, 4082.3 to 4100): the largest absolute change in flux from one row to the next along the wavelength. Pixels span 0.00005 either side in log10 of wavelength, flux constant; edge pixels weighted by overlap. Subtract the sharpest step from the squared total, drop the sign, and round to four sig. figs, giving 6786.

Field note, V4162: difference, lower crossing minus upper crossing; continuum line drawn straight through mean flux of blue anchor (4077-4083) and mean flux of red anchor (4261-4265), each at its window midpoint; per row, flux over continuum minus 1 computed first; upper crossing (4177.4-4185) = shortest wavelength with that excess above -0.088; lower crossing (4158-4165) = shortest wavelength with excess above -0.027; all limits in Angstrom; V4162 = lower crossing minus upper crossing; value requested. -23.1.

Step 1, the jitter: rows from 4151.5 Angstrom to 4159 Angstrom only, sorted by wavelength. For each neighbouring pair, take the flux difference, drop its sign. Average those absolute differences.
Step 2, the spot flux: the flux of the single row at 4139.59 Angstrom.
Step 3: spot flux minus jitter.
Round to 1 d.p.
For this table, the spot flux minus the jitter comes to 20.5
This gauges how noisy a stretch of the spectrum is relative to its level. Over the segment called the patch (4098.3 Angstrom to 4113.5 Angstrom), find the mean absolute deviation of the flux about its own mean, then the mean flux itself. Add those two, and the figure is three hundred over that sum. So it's 17.0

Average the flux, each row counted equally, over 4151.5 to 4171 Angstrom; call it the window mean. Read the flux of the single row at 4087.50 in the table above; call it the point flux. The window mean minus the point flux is -2.2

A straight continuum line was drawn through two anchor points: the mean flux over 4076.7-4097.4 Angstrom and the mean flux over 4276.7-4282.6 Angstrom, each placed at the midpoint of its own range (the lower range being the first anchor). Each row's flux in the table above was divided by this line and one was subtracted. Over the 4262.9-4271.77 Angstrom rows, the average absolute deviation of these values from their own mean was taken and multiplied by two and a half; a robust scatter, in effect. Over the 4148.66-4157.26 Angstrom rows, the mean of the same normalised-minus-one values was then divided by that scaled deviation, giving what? -0.54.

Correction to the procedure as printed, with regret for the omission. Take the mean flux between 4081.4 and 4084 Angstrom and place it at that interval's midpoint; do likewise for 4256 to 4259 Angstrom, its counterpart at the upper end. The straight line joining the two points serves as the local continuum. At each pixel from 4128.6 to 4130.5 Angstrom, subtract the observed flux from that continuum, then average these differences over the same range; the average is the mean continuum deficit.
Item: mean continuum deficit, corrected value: 2.9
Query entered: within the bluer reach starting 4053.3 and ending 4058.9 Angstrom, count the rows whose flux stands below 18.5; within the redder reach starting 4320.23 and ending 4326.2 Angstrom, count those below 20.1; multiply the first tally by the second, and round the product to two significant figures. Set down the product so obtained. 10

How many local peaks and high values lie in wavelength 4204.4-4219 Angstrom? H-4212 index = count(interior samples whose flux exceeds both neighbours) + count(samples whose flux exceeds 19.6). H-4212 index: 13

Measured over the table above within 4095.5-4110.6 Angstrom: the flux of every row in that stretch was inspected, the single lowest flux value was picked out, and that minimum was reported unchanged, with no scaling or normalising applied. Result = 12.7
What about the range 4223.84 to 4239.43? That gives 17.3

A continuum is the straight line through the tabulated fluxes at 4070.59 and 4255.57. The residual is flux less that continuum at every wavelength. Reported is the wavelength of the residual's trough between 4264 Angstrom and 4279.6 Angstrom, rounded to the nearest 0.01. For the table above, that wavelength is 4272.26 Angstrom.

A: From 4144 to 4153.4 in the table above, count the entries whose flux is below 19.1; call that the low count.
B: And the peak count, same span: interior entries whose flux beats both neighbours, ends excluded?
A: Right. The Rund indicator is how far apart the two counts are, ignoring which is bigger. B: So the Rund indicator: 7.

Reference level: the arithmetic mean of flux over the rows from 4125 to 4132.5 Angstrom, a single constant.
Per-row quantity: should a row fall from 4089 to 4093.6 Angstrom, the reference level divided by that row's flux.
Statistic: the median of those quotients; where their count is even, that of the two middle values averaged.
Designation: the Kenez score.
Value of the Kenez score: 0.87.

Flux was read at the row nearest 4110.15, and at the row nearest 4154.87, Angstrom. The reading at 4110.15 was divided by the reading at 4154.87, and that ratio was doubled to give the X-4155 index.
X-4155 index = 2.00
